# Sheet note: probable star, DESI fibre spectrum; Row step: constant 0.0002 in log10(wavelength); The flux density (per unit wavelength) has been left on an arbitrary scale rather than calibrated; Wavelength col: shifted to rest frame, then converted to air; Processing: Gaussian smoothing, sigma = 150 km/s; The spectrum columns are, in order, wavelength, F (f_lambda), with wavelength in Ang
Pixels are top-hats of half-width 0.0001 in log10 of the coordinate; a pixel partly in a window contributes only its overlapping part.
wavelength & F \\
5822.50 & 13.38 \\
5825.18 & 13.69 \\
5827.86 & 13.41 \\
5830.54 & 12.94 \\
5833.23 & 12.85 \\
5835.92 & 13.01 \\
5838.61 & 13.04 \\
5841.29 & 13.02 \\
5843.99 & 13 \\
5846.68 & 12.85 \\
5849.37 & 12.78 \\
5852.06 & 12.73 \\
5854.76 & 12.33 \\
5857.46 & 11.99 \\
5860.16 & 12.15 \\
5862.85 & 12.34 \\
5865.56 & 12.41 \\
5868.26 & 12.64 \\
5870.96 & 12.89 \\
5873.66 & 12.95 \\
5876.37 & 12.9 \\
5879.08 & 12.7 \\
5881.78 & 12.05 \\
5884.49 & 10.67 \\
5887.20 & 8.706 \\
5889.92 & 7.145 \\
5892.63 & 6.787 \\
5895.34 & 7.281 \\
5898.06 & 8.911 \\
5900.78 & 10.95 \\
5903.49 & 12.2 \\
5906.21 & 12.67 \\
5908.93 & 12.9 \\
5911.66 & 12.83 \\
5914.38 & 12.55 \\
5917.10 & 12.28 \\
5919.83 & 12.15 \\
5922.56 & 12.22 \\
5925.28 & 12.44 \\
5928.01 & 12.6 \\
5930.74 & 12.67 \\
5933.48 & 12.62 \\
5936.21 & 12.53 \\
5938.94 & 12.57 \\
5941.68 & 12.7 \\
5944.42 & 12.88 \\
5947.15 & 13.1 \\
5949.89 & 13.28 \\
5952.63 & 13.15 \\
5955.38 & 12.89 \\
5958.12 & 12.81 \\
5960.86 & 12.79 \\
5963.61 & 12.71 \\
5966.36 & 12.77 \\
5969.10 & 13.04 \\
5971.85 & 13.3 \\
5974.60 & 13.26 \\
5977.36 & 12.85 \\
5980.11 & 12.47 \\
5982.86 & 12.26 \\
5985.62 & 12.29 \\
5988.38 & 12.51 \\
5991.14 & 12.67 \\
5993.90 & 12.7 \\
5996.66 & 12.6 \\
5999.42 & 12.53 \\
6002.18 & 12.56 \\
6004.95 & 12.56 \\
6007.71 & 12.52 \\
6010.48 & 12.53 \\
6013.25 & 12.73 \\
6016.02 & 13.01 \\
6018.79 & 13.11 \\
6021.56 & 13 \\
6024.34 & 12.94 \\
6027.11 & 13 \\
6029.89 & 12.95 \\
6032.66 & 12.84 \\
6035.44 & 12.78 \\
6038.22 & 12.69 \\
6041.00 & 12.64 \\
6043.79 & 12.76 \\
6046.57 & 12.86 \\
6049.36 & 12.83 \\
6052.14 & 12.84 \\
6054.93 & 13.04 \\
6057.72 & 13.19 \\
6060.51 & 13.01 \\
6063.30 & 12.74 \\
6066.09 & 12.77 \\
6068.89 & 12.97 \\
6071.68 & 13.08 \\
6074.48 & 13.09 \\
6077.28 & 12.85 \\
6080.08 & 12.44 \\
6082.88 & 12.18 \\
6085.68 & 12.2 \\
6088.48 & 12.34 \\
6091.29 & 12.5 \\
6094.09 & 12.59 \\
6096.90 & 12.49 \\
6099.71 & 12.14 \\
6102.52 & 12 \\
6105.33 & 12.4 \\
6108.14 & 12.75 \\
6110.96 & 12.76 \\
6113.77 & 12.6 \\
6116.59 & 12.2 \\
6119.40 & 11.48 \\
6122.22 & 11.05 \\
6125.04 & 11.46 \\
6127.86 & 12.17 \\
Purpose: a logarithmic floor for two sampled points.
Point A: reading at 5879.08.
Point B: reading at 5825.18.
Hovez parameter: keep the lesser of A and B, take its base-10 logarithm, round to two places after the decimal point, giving 1.10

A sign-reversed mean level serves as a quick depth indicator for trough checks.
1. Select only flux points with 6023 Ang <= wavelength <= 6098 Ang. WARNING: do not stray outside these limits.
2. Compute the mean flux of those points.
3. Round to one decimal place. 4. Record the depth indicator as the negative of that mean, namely -12.8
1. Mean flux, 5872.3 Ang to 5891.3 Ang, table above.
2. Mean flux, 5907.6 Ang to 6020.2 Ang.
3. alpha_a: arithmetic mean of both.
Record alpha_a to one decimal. 11.9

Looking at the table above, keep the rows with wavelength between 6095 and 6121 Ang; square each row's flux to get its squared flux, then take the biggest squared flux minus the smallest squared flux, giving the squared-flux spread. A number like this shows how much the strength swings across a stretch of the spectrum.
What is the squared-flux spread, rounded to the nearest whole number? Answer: 31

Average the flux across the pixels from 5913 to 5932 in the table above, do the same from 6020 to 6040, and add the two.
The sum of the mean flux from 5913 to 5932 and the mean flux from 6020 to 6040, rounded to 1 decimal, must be 25.3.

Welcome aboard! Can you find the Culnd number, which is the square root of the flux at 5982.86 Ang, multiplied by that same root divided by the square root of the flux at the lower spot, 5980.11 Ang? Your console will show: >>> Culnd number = 3.47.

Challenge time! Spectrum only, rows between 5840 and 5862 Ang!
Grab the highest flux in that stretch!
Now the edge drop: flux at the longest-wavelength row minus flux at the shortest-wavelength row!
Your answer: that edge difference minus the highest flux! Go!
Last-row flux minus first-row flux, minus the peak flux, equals -13.9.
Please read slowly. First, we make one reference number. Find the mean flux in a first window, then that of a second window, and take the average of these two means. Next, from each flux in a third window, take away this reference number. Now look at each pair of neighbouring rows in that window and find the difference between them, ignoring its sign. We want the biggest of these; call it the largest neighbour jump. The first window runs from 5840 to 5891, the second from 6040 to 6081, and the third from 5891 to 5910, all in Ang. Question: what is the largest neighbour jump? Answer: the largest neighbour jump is 2.04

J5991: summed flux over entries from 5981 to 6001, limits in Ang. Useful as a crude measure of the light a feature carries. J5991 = 88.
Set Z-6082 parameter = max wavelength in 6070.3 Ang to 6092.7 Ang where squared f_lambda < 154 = 6088.48 Ang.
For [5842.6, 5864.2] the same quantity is 5862.85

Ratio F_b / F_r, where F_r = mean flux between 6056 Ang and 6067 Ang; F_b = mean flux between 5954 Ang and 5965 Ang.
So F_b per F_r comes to 0.99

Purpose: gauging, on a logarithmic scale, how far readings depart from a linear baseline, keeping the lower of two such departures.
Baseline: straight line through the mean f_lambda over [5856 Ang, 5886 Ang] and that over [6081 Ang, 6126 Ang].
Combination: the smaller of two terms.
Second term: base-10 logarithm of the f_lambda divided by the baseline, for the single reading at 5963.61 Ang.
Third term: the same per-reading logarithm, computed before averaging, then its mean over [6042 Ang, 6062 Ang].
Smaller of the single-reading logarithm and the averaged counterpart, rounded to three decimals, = 0.015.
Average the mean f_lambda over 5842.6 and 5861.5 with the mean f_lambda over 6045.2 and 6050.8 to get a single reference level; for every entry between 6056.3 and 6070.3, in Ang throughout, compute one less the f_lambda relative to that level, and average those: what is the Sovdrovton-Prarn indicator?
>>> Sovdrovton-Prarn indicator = -0.019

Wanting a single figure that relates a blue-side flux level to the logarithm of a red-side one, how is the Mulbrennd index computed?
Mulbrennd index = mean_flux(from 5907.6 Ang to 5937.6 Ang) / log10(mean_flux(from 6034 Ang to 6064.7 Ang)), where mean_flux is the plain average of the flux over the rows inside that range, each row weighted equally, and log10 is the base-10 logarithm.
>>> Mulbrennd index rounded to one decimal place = 11.3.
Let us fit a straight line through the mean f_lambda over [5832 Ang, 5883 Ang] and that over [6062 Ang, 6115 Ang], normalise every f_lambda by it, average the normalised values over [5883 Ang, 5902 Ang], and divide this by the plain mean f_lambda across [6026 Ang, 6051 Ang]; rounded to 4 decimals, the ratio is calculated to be 0.0533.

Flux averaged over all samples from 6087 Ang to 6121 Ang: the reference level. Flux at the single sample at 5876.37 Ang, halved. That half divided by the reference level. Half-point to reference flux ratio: 0.522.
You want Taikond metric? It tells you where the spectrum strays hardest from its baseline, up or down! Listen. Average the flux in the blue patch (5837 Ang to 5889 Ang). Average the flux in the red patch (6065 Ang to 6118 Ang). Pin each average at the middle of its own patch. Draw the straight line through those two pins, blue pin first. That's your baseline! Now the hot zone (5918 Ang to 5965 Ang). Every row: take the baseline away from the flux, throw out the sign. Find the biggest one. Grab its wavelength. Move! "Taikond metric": 5949.89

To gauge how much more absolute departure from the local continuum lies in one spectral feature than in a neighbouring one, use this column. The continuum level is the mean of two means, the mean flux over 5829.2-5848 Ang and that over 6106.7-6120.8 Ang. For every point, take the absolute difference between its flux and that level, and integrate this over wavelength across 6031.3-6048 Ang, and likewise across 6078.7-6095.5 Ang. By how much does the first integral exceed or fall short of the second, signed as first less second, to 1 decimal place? -2.9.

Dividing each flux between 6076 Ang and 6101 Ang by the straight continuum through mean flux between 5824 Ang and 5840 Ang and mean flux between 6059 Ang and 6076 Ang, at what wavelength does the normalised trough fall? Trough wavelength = 6099.71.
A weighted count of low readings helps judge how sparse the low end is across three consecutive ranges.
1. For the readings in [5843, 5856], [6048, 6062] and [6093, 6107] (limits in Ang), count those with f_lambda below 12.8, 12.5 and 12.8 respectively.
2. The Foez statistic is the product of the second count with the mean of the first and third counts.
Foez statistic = 0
